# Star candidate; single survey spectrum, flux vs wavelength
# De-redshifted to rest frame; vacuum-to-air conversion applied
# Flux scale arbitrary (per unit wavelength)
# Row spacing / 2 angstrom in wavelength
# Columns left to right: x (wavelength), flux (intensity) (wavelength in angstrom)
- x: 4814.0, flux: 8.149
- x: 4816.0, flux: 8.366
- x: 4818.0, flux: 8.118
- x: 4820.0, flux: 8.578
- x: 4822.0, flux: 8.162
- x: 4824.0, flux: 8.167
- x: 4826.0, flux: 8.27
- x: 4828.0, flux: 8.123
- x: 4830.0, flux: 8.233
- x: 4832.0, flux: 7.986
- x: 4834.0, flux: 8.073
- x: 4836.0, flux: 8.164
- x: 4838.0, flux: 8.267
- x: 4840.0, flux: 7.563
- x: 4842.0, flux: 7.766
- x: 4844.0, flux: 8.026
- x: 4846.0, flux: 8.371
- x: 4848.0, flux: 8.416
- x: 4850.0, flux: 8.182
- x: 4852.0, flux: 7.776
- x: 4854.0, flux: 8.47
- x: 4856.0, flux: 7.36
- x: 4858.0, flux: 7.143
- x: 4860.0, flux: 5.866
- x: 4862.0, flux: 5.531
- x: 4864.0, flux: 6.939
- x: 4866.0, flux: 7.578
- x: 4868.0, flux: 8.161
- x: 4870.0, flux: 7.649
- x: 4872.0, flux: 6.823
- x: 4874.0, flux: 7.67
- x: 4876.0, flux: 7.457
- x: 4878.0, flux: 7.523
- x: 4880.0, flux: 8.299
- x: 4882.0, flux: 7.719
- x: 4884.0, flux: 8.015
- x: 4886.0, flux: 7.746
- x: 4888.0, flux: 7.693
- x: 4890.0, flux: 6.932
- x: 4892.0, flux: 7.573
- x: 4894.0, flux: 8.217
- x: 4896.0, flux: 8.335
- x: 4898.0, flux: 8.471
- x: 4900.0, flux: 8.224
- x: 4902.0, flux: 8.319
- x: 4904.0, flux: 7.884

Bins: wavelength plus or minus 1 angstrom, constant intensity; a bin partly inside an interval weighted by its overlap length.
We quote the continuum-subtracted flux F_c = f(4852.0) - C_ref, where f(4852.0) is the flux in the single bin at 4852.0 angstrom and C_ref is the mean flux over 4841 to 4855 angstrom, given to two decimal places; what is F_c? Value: -0.37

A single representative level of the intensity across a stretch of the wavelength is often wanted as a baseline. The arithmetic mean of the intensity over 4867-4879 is 7.5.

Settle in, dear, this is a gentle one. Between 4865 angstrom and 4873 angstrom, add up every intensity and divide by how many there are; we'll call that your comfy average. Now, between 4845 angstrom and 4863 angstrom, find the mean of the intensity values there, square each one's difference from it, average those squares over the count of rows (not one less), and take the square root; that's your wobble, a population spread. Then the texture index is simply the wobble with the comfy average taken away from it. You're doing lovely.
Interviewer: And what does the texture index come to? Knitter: -6.51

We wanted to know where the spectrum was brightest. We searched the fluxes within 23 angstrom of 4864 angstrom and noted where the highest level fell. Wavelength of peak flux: 4854.0 angstrom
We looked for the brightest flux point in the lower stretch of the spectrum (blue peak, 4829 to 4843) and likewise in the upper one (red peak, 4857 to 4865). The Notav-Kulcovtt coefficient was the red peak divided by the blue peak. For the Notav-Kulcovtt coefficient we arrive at 0.864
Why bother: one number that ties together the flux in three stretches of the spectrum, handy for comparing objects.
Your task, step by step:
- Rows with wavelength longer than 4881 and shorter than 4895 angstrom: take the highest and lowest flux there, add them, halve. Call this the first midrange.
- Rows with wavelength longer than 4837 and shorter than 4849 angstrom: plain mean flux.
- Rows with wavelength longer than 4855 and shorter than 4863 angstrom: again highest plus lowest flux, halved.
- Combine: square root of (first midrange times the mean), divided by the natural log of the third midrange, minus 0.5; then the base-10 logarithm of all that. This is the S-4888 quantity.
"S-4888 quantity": 0.57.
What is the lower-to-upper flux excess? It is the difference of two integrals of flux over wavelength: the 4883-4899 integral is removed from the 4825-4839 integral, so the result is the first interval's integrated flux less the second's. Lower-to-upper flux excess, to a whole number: -12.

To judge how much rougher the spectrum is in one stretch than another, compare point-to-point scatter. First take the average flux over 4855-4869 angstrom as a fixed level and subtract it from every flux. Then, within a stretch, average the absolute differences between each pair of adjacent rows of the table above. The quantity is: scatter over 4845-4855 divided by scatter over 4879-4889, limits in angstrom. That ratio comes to 1.2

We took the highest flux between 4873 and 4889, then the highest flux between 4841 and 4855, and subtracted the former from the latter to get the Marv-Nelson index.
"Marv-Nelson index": 0.17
